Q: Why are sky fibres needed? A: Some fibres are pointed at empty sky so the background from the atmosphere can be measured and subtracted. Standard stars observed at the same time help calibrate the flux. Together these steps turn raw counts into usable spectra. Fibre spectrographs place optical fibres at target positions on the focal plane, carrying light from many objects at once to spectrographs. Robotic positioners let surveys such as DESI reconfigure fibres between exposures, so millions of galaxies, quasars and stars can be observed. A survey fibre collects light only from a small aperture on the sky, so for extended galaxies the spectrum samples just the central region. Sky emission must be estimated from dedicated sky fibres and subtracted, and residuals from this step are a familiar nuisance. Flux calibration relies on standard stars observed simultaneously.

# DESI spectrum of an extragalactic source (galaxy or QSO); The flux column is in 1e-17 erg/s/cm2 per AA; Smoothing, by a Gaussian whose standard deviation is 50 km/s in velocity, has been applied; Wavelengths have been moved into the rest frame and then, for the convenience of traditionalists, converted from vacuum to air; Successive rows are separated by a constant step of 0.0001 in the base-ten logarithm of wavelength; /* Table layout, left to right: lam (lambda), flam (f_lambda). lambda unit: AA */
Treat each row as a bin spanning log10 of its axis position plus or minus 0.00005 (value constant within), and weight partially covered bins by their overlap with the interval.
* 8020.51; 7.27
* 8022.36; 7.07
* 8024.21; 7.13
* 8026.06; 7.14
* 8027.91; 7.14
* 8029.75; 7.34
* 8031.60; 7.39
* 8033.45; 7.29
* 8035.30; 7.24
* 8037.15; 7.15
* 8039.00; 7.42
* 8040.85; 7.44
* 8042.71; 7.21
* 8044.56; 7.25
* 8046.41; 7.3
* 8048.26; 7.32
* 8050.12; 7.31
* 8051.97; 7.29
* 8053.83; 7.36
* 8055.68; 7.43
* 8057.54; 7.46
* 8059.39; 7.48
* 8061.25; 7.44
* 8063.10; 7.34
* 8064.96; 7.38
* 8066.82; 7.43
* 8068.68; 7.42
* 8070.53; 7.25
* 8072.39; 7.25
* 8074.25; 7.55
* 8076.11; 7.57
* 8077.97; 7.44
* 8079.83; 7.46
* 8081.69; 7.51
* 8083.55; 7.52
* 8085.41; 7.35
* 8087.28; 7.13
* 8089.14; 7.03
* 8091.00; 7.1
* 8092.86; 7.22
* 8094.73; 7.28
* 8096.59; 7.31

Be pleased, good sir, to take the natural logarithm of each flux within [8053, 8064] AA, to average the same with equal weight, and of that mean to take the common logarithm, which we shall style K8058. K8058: 0.302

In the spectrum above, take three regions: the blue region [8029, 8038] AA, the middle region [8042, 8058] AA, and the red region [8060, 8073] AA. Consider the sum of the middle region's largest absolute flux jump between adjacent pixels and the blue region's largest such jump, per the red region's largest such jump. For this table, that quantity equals 1.0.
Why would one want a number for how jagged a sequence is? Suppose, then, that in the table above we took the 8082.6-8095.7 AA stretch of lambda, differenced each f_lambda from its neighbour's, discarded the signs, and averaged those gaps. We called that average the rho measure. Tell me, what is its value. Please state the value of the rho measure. 0.123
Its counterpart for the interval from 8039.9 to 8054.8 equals 0.063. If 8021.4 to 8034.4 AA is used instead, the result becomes 0.070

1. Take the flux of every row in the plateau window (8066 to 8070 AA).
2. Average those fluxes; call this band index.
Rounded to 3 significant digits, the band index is 7.42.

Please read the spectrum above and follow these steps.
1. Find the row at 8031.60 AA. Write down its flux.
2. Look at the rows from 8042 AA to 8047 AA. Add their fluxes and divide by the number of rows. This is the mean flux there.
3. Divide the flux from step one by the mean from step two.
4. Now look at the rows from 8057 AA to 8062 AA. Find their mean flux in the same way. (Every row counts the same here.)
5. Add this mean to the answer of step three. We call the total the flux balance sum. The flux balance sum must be 8.48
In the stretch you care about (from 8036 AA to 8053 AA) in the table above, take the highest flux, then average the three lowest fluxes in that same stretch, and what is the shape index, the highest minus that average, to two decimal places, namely 0.24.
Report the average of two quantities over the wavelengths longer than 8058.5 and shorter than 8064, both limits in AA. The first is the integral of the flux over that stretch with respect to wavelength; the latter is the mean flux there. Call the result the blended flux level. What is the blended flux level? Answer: 24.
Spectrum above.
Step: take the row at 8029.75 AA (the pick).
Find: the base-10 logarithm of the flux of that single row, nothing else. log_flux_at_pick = 0.866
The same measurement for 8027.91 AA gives 0.854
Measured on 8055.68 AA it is 0.871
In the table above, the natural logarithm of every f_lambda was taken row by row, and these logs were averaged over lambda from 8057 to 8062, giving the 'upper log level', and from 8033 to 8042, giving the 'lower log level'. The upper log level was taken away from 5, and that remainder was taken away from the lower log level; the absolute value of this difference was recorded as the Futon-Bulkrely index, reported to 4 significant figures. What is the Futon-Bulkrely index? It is 1.002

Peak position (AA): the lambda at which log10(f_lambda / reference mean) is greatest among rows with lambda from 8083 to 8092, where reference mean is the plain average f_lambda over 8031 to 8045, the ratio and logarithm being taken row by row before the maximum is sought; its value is 8083.55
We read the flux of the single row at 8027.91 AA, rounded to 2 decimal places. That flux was 7.14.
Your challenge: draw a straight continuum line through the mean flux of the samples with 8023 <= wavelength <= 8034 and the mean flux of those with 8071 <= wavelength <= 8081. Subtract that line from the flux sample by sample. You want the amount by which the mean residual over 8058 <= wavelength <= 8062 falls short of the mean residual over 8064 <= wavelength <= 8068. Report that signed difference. -0.08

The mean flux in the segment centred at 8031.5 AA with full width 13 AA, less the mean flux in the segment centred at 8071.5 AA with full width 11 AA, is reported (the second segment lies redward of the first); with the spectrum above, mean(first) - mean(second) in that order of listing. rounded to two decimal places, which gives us -0.17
